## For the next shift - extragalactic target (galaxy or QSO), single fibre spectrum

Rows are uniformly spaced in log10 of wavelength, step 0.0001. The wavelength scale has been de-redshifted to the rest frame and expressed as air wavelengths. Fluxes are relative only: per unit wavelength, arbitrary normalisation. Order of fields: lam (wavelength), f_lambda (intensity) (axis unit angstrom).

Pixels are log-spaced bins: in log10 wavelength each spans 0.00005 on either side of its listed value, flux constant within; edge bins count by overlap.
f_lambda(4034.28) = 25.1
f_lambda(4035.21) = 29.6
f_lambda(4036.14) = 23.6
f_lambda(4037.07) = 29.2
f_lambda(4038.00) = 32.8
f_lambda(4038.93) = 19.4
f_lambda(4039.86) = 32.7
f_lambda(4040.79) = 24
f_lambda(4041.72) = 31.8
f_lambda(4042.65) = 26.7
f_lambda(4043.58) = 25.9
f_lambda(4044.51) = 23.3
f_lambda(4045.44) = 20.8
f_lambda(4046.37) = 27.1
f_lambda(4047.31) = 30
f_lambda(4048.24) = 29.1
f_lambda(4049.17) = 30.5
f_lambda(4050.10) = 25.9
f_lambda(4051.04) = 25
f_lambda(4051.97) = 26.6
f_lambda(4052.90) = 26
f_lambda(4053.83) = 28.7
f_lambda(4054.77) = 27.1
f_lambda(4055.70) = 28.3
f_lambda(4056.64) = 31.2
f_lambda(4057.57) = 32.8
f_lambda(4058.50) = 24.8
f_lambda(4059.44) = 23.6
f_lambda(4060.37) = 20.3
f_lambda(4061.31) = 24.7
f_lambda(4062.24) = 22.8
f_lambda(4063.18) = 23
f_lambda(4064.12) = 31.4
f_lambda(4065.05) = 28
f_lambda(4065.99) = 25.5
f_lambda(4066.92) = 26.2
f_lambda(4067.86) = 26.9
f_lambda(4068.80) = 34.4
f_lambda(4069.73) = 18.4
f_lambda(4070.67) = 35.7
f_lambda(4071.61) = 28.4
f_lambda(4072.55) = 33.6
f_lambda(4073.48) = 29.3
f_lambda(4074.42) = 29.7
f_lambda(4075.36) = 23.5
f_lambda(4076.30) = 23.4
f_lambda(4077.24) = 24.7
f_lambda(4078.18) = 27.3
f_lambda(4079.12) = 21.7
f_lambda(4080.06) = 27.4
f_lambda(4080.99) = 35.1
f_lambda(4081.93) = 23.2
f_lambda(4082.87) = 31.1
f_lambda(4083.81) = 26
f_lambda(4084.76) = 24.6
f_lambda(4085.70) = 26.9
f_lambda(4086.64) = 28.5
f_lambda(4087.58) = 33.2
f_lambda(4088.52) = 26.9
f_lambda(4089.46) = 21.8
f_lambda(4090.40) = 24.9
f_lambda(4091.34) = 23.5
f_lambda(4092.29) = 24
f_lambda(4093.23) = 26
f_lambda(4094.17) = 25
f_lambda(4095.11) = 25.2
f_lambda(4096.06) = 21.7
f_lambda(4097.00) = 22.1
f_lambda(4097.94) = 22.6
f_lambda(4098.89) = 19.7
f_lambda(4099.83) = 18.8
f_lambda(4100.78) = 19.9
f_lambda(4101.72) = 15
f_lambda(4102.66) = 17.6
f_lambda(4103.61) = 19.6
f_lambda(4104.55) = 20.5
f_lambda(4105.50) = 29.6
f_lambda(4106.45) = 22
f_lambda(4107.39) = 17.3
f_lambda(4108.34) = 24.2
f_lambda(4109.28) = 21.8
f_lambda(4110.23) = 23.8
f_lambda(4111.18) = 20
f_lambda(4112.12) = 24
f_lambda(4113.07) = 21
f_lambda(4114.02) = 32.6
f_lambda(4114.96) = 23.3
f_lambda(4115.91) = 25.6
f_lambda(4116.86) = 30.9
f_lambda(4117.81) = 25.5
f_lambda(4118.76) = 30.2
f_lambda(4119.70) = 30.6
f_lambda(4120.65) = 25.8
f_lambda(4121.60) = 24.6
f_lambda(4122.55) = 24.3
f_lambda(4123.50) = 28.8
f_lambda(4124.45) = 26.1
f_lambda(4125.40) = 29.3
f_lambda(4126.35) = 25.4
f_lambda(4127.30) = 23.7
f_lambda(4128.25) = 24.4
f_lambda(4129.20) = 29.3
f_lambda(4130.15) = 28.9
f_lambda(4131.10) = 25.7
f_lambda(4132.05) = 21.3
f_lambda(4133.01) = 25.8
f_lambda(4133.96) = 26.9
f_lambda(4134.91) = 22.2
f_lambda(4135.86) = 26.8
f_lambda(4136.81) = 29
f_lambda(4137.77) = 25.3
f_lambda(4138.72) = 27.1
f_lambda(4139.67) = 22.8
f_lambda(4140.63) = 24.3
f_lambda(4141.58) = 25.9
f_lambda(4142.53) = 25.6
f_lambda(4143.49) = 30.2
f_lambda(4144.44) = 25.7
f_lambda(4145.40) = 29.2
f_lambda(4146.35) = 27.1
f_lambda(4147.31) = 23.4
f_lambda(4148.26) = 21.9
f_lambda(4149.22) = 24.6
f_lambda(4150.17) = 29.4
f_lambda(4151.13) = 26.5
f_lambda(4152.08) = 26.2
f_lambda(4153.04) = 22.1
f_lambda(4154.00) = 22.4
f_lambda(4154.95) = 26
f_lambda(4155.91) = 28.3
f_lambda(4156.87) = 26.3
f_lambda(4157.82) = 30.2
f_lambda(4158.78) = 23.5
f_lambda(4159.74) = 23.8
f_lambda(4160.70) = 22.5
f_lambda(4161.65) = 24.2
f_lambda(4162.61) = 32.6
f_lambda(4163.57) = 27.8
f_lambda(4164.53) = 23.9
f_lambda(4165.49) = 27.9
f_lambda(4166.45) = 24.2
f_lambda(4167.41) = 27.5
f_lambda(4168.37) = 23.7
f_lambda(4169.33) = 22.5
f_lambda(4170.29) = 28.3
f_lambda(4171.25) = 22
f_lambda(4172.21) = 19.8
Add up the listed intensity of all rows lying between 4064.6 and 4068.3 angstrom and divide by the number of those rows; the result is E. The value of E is 27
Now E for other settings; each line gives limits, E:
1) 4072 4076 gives 29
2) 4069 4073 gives 29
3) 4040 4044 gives 27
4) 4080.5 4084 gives 29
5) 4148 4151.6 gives 26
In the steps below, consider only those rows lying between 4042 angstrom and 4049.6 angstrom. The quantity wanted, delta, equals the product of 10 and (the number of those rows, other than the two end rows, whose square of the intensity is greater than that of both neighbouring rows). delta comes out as 10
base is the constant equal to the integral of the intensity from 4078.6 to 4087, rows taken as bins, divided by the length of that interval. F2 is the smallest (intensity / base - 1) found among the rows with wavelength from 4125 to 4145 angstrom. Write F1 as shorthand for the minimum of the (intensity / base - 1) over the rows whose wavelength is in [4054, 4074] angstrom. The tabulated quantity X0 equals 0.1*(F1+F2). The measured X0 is -0.054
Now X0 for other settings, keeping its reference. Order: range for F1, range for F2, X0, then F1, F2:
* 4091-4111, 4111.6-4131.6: -0.067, -0.45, -0.23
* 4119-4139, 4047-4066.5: -0.047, -0.22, -0.25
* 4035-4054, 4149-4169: -0.047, -0.29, -0.19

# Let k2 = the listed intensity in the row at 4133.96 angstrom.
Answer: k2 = 26.9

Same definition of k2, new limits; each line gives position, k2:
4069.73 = 18.4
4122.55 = 24.3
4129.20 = 29.3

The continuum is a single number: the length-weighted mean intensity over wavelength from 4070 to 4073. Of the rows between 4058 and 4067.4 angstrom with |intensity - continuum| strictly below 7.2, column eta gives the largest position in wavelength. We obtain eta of 4066.92 angstrom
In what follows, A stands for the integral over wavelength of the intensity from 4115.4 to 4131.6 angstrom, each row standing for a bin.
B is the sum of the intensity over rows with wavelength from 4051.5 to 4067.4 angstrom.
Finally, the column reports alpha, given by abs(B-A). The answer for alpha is 14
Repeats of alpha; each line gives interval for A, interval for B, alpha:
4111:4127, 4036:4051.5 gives 35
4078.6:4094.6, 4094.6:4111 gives 62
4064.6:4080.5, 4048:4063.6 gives 17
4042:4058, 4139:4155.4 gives 5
